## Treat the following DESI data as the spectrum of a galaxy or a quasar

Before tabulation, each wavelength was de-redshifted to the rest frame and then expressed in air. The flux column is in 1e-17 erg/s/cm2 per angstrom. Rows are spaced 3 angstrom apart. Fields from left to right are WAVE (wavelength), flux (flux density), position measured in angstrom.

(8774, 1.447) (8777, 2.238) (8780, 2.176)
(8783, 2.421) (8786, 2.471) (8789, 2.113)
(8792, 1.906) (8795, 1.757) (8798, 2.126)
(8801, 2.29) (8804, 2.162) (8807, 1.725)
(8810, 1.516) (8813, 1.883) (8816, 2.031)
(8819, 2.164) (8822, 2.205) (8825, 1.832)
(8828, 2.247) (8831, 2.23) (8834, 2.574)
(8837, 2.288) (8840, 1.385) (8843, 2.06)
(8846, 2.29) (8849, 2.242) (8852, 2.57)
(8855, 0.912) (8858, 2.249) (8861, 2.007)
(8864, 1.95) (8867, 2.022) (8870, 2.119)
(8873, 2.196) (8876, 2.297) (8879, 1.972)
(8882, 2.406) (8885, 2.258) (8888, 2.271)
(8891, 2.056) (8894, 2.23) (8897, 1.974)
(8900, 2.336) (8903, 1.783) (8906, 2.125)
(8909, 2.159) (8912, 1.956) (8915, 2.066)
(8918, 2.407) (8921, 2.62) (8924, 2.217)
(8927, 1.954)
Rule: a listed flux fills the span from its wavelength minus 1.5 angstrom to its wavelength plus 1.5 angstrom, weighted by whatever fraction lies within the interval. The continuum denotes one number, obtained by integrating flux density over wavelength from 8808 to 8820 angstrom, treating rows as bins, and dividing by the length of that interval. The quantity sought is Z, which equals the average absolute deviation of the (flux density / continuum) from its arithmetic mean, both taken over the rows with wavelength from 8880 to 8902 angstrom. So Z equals 0.06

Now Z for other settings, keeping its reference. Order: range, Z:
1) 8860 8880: 0.06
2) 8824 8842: 0.17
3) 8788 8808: 0.10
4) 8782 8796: 0.13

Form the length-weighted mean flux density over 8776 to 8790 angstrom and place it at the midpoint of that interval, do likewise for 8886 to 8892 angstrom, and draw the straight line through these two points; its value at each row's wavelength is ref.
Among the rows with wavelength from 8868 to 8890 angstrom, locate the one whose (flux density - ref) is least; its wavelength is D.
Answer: 8879 angstrom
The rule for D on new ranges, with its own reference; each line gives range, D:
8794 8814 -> 8810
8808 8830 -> 8810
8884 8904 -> 8903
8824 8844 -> 8840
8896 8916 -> 8903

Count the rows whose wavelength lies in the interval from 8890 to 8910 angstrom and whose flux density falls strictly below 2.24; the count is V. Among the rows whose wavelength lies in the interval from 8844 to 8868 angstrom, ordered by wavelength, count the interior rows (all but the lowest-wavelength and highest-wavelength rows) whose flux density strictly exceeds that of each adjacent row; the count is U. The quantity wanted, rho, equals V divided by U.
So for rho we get 3.0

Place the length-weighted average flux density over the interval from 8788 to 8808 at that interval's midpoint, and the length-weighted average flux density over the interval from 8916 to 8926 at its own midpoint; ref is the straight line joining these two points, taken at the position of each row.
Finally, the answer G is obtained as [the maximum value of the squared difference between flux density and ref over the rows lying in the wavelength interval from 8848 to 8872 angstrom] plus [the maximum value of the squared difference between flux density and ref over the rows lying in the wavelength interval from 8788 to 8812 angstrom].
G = 1.90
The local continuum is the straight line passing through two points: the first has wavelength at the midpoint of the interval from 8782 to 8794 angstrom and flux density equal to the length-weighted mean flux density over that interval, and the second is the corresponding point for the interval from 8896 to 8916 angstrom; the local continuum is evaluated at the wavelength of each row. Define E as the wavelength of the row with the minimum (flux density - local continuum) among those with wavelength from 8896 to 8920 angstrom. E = 8903 angstrom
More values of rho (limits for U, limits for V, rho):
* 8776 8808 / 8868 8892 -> 2.0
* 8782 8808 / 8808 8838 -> 3.5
